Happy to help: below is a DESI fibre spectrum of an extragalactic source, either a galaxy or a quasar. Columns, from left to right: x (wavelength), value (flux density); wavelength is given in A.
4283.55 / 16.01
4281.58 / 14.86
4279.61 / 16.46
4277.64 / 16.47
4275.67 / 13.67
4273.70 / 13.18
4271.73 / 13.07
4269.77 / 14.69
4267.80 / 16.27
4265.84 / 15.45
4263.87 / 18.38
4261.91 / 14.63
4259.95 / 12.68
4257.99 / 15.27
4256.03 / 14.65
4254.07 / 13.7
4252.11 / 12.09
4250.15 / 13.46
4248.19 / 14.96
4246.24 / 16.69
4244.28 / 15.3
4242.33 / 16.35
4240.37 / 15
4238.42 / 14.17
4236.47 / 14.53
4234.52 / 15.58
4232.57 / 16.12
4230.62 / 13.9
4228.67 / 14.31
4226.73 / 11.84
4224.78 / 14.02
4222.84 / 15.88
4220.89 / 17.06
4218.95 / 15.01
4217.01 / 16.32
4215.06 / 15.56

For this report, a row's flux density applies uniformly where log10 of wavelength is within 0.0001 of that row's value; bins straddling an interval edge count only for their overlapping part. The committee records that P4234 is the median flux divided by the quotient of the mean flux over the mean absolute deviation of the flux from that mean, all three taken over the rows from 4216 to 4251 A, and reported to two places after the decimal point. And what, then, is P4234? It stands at 1.01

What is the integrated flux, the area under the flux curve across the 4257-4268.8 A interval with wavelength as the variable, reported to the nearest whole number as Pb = 182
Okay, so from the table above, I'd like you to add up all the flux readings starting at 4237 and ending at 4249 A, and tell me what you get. 92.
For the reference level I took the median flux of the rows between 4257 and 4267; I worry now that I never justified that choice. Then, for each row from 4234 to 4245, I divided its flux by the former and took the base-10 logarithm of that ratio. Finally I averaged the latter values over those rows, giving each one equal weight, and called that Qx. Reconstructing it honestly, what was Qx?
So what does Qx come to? -0.004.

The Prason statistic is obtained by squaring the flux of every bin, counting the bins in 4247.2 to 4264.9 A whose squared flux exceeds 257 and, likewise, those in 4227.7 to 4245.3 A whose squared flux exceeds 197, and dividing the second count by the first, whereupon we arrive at 8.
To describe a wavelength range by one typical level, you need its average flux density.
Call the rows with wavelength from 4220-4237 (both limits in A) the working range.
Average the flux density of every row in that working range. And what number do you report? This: 14.8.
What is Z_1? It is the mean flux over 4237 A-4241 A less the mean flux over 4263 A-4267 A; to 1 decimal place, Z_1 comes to -2.3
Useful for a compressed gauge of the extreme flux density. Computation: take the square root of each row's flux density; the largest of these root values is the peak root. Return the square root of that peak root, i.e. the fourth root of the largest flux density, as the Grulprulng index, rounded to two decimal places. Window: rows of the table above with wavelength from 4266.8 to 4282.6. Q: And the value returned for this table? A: 2.01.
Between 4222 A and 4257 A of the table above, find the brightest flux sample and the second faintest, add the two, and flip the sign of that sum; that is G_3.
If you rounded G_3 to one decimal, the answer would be -28.8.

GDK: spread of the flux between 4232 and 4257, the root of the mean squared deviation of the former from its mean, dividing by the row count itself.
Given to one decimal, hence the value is 1.2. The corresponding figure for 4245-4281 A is 1.6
